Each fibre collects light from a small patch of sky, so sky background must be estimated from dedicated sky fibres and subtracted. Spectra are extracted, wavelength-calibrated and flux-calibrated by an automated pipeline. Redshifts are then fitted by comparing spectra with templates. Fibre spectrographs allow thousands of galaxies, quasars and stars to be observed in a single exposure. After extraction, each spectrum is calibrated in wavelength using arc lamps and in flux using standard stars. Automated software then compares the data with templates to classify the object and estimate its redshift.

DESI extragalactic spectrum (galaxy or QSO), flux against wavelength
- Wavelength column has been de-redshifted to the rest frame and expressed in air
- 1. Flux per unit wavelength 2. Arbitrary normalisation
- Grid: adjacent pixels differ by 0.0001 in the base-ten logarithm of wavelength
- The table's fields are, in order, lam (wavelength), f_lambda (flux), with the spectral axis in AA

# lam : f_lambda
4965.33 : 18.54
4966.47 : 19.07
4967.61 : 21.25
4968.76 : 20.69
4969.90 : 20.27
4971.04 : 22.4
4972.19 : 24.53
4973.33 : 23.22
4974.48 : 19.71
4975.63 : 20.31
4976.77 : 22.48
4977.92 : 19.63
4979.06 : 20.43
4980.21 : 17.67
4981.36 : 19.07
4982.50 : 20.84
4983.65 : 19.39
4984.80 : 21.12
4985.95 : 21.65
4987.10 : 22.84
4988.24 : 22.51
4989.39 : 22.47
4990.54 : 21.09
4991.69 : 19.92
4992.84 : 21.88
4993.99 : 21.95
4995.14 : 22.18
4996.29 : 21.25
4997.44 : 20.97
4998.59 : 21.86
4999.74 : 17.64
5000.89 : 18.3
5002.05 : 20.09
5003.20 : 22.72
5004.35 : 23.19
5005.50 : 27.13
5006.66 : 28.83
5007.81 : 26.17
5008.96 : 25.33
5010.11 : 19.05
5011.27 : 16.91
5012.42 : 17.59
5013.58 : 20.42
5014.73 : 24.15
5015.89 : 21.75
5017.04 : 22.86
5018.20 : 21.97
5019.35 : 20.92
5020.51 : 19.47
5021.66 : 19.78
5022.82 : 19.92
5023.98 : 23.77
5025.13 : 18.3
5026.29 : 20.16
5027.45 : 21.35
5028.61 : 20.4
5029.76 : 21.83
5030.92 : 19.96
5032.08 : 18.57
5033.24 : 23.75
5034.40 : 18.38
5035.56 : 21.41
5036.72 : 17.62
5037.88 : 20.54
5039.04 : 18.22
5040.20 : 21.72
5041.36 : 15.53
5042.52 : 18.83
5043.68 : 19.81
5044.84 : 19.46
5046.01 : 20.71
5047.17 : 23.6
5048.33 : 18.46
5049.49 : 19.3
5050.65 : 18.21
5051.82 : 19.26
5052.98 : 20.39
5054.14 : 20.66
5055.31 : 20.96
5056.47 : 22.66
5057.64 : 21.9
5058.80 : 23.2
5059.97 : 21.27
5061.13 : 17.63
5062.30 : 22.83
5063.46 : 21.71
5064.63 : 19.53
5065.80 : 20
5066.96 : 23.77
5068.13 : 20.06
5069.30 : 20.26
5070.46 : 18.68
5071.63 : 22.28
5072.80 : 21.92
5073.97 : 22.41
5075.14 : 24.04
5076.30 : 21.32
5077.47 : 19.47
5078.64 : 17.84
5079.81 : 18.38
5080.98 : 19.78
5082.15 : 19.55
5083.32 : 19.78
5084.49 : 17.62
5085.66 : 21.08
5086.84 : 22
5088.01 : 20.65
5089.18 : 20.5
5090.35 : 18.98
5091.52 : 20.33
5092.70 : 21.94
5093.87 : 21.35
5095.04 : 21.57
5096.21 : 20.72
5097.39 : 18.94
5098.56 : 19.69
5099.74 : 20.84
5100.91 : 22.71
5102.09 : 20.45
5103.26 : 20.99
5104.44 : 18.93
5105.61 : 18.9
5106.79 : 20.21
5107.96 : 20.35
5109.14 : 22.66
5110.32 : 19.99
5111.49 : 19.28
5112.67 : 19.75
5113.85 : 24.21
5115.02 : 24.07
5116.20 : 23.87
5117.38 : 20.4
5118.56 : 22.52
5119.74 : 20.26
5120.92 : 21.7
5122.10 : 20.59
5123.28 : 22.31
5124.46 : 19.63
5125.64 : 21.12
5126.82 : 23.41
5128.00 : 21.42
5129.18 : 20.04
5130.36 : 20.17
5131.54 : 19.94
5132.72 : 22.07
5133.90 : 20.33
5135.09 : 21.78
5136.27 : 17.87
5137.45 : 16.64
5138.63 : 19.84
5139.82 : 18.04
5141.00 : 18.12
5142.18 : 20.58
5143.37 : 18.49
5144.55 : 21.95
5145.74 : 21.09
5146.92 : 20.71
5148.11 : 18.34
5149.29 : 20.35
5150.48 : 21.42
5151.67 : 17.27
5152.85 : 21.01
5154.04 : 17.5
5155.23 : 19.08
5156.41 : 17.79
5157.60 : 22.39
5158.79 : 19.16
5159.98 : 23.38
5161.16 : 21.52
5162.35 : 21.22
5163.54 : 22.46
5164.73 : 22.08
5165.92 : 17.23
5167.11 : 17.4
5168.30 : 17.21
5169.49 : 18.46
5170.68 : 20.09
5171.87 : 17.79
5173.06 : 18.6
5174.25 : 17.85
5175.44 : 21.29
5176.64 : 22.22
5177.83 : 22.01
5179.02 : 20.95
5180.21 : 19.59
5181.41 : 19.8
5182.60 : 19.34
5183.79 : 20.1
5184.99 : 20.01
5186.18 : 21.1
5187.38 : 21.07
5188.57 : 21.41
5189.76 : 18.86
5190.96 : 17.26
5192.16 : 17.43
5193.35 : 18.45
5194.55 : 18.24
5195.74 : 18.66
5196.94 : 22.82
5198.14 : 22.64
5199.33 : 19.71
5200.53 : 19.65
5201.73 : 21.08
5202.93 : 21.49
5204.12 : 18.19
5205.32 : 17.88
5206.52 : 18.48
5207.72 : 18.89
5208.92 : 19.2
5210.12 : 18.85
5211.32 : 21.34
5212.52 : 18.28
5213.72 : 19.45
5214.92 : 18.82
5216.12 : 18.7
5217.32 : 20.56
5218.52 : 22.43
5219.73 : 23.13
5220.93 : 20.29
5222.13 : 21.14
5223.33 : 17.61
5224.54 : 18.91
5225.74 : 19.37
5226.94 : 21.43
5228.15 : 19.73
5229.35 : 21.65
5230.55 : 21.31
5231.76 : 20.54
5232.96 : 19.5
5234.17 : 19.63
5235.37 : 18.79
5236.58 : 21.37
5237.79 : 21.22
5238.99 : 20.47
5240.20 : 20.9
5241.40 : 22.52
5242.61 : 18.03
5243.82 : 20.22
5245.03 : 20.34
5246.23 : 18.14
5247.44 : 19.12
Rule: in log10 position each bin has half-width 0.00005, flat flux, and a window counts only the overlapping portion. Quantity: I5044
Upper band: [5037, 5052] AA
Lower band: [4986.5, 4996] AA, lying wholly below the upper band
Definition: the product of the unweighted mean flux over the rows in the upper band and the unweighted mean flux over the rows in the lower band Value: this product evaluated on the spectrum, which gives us 426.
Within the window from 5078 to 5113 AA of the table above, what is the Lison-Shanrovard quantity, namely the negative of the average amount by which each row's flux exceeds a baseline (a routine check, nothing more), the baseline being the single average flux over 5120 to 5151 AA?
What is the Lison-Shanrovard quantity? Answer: 0.1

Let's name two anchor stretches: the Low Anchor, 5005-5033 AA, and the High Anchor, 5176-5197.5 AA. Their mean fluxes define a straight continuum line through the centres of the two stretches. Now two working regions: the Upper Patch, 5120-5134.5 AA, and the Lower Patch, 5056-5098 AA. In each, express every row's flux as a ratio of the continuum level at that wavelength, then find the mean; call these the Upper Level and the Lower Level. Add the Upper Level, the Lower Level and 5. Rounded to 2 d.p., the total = 7.01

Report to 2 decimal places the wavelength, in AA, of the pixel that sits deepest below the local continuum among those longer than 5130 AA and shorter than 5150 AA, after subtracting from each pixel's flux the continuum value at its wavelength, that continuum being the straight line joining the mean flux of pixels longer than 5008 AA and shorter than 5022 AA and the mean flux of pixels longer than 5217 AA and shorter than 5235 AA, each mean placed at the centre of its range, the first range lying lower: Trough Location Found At 5137.45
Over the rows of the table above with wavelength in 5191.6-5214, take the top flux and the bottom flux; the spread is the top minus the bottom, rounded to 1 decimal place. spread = 5.4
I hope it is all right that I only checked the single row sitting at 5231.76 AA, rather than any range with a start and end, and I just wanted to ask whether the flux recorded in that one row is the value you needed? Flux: 20.54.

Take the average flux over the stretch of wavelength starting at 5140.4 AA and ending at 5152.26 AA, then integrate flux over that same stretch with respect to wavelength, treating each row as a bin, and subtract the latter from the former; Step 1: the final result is -215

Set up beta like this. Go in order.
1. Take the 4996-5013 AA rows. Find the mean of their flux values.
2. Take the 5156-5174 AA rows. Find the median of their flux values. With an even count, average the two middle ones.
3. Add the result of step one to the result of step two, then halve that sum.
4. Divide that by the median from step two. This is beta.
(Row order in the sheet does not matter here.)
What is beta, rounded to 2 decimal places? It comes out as 1.07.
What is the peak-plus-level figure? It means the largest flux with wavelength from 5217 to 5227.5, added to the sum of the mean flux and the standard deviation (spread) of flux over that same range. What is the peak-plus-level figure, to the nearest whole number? 45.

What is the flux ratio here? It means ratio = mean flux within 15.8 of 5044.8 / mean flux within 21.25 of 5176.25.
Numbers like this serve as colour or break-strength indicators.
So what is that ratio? 1.02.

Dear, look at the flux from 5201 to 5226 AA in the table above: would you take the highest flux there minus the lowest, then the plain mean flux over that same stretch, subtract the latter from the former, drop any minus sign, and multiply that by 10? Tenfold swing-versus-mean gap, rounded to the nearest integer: 142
